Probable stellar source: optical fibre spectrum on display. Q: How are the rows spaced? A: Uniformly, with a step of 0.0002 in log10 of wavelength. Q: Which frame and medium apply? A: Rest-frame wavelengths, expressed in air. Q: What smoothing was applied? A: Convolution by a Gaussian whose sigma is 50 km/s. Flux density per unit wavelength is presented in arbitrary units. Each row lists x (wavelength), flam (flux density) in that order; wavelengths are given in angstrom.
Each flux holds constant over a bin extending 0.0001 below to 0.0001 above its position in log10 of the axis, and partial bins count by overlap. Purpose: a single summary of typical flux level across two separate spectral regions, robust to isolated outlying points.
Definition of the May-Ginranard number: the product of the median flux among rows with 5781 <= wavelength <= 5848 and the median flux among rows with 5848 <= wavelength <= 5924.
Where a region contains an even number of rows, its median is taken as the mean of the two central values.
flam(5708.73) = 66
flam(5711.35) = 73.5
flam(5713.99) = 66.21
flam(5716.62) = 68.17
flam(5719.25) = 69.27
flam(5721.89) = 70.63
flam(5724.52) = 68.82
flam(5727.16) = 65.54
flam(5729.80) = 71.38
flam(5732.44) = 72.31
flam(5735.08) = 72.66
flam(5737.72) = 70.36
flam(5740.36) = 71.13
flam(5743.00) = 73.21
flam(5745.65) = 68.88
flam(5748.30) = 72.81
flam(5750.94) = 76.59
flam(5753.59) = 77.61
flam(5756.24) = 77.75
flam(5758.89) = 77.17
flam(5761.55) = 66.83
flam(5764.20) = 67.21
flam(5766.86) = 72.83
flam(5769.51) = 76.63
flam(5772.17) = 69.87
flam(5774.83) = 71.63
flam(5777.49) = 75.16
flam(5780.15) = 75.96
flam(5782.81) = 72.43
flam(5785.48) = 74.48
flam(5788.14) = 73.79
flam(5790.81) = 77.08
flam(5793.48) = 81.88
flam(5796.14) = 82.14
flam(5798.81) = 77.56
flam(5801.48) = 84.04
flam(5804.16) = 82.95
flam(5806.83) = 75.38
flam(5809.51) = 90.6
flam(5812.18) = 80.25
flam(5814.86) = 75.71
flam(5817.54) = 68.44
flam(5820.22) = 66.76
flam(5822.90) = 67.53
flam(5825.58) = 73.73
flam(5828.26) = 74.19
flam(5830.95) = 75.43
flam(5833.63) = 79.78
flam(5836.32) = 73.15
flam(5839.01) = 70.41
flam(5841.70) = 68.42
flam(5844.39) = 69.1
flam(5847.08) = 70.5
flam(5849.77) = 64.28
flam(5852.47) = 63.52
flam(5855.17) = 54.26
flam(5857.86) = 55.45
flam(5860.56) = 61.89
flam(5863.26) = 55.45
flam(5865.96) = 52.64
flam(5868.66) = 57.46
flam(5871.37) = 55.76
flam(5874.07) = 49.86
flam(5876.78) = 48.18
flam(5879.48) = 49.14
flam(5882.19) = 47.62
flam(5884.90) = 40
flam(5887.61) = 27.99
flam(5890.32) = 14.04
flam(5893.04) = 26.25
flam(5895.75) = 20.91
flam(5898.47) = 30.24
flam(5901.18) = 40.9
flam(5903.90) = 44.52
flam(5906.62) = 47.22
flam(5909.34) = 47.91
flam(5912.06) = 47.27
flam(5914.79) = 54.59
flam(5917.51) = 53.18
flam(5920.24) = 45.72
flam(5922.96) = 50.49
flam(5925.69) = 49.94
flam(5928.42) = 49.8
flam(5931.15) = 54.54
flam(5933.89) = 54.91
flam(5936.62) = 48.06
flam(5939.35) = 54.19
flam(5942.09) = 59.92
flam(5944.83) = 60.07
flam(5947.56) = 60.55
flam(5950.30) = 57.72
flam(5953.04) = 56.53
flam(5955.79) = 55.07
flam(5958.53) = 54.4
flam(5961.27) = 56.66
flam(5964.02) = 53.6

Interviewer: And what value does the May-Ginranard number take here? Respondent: 3624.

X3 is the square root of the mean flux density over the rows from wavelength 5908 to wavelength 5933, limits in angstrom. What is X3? 7.1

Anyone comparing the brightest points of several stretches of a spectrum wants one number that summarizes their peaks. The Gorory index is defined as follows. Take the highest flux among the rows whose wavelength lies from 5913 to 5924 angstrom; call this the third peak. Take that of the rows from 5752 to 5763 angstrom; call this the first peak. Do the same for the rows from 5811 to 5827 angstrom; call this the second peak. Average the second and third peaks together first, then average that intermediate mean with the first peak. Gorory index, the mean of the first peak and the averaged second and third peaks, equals 73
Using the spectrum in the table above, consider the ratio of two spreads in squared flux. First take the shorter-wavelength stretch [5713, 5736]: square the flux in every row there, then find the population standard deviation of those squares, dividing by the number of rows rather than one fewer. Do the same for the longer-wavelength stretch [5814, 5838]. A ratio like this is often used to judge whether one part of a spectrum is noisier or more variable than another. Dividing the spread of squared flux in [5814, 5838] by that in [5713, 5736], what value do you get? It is 1.8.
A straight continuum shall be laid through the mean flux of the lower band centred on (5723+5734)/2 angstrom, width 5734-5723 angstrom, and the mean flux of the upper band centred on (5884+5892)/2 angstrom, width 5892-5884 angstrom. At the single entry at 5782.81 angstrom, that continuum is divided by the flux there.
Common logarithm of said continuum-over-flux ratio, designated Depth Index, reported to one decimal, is -0.1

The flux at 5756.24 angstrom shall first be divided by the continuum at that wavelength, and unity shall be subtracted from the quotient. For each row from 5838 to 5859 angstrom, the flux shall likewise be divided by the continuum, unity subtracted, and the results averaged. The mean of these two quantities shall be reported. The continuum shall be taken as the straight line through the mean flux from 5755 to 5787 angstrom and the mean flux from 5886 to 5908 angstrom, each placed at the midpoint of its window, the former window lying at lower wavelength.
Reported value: 0.2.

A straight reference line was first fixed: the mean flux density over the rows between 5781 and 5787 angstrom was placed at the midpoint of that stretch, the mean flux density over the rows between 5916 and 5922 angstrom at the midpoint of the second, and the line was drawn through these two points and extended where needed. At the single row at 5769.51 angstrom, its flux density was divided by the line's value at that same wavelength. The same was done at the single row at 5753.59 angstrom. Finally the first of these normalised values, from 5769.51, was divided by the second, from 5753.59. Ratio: 1.02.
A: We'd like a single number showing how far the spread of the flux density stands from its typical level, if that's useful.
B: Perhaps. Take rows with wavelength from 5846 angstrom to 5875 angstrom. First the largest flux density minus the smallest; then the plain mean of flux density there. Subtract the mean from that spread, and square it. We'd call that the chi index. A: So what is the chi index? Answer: 1417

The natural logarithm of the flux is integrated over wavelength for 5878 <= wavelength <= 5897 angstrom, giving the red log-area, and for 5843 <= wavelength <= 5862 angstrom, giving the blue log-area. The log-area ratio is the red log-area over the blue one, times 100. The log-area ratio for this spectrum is 82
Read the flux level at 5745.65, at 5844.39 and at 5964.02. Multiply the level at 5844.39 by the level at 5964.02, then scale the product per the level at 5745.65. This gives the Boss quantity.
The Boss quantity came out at 54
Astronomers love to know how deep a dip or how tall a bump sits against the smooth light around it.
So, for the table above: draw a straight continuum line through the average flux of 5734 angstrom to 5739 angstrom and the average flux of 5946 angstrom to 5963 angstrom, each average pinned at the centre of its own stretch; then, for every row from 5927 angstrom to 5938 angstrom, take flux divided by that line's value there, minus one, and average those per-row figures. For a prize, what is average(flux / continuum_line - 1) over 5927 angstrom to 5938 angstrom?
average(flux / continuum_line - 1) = -0.11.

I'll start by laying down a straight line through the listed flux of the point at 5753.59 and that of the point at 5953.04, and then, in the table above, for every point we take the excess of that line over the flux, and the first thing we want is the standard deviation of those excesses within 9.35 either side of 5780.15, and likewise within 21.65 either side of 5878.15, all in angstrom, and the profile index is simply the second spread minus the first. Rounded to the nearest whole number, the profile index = 11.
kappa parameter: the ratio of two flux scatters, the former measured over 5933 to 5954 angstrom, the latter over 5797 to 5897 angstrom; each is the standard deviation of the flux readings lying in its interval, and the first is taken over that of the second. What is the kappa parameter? 0.2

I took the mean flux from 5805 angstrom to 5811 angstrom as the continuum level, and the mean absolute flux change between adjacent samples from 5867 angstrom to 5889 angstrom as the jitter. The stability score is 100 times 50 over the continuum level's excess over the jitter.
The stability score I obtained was 64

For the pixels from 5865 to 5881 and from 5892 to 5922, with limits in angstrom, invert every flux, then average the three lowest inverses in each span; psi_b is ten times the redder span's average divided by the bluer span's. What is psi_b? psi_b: 10.7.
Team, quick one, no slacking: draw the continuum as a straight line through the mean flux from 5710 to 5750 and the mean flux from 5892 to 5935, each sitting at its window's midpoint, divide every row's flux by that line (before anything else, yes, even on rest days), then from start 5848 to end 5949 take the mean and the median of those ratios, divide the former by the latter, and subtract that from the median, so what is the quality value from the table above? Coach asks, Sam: 0.06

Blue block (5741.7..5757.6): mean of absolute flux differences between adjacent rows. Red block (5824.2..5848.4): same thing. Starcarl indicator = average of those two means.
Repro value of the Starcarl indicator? 2.5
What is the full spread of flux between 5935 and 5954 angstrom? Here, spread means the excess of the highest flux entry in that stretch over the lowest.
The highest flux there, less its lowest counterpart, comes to 12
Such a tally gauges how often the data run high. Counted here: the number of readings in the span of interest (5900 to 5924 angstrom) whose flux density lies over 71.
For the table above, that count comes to 0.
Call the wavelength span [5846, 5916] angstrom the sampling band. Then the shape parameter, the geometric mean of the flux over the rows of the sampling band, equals 45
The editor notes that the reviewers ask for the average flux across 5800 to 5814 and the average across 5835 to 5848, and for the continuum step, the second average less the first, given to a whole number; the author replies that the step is -12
